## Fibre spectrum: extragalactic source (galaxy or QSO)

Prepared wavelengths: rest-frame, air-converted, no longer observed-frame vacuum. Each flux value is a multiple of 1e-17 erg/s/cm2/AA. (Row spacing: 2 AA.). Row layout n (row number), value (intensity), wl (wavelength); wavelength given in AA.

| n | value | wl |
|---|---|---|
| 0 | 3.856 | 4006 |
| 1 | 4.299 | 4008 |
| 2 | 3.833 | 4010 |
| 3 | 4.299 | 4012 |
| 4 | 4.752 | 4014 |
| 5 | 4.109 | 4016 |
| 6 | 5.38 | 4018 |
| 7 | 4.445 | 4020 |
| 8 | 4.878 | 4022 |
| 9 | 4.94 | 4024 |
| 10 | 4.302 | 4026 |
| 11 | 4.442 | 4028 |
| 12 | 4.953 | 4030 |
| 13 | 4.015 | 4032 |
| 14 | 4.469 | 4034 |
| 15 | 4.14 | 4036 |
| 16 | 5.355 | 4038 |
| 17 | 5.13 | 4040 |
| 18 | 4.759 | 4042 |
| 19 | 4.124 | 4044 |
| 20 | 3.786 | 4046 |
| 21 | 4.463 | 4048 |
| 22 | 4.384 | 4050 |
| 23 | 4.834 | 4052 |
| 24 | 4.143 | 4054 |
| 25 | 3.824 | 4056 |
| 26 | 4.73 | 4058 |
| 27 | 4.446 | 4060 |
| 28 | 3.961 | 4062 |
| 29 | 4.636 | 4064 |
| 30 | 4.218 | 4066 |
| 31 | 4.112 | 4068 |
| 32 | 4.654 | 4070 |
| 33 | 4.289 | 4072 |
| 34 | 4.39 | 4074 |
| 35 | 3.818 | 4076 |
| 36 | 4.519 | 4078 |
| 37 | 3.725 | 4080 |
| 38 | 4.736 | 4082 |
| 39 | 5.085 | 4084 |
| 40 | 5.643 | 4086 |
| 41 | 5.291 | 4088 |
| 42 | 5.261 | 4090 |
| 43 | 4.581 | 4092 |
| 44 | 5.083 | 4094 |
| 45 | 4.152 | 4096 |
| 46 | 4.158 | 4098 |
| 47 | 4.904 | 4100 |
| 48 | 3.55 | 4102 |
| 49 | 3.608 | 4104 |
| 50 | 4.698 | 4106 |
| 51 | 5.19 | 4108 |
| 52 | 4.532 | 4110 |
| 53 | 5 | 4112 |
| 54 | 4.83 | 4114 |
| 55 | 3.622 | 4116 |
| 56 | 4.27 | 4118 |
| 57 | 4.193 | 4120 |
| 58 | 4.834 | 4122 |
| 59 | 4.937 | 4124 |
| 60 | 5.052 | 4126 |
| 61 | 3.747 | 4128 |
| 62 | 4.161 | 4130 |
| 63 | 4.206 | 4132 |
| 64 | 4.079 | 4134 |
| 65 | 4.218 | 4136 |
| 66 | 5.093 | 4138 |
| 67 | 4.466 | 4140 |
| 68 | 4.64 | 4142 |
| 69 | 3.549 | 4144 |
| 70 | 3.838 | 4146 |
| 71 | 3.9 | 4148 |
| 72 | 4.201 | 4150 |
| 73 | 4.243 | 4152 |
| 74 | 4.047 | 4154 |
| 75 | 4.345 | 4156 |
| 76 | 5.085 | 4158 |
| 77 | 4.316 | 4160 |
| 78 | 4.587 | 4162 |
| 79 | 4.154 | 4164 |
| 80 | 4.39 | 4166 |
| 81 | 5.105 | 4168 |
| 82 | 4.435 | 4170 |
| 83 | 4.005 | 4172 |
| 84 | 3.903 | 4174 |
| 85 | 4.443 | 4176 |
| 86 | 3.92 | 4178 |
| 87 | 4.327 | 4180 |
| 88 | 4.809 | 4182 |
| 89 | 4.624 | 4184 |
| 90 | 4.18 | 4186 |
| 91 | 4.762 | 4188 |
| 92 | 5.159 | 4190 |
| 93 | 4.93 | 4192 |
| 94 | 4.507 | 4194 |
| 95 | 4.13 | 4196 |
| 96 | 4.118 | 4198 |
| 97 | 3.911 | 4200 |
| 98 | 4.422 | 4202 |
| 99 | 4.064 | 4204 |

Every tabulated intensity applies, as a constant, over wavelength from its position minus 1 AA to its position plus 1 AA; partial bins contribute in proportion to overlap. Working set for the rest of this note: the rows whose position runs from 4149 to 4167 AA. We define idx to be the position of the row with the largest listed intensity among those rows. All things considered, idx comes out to 4158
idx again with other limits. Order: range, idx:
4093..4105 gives 4094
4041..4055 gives 4052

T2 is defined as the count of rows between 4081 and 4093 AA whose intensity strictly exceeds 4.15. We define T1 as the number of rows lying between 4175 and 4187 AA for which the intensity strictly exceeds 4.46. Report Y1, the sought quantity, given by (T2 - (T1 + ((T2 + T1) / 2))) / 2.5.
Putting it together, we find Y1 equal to 0.0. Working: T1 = 2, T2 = 6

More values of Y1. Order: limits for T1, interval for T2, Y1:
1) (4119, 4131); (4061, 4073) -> -1.0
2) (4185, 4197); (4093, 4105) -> -1.6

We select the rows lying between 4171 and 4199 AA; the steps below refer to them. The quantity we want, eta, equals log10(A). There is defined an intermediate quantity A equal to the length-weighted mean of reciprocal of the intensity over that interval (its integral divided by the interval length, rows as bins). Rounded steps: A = 0.228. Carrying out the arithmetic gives -0.642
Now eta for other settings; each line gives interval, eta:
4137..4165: -0.631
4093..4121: -0.638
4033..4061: -0.646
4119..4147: -0.634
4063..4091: -0.657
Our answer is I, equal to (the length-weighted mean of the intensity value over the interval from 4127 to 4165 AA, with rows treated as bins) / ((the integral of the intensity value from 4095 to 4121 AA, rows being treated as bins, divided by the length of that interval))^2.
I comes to 0.224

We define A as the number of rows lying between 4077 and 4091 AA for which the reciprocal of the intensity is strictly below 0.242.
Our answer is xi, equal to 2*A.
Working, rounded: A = 6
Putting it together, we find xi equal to 12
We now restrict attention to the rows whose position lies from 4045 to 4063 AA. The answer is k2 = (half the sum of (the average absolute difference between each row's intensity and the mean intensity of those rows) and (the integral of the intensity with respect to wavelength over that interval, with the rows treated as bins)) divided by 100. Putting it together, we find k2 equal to 0.4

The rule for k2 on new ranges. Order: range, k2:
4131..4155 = 0.5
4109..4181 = 1.6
